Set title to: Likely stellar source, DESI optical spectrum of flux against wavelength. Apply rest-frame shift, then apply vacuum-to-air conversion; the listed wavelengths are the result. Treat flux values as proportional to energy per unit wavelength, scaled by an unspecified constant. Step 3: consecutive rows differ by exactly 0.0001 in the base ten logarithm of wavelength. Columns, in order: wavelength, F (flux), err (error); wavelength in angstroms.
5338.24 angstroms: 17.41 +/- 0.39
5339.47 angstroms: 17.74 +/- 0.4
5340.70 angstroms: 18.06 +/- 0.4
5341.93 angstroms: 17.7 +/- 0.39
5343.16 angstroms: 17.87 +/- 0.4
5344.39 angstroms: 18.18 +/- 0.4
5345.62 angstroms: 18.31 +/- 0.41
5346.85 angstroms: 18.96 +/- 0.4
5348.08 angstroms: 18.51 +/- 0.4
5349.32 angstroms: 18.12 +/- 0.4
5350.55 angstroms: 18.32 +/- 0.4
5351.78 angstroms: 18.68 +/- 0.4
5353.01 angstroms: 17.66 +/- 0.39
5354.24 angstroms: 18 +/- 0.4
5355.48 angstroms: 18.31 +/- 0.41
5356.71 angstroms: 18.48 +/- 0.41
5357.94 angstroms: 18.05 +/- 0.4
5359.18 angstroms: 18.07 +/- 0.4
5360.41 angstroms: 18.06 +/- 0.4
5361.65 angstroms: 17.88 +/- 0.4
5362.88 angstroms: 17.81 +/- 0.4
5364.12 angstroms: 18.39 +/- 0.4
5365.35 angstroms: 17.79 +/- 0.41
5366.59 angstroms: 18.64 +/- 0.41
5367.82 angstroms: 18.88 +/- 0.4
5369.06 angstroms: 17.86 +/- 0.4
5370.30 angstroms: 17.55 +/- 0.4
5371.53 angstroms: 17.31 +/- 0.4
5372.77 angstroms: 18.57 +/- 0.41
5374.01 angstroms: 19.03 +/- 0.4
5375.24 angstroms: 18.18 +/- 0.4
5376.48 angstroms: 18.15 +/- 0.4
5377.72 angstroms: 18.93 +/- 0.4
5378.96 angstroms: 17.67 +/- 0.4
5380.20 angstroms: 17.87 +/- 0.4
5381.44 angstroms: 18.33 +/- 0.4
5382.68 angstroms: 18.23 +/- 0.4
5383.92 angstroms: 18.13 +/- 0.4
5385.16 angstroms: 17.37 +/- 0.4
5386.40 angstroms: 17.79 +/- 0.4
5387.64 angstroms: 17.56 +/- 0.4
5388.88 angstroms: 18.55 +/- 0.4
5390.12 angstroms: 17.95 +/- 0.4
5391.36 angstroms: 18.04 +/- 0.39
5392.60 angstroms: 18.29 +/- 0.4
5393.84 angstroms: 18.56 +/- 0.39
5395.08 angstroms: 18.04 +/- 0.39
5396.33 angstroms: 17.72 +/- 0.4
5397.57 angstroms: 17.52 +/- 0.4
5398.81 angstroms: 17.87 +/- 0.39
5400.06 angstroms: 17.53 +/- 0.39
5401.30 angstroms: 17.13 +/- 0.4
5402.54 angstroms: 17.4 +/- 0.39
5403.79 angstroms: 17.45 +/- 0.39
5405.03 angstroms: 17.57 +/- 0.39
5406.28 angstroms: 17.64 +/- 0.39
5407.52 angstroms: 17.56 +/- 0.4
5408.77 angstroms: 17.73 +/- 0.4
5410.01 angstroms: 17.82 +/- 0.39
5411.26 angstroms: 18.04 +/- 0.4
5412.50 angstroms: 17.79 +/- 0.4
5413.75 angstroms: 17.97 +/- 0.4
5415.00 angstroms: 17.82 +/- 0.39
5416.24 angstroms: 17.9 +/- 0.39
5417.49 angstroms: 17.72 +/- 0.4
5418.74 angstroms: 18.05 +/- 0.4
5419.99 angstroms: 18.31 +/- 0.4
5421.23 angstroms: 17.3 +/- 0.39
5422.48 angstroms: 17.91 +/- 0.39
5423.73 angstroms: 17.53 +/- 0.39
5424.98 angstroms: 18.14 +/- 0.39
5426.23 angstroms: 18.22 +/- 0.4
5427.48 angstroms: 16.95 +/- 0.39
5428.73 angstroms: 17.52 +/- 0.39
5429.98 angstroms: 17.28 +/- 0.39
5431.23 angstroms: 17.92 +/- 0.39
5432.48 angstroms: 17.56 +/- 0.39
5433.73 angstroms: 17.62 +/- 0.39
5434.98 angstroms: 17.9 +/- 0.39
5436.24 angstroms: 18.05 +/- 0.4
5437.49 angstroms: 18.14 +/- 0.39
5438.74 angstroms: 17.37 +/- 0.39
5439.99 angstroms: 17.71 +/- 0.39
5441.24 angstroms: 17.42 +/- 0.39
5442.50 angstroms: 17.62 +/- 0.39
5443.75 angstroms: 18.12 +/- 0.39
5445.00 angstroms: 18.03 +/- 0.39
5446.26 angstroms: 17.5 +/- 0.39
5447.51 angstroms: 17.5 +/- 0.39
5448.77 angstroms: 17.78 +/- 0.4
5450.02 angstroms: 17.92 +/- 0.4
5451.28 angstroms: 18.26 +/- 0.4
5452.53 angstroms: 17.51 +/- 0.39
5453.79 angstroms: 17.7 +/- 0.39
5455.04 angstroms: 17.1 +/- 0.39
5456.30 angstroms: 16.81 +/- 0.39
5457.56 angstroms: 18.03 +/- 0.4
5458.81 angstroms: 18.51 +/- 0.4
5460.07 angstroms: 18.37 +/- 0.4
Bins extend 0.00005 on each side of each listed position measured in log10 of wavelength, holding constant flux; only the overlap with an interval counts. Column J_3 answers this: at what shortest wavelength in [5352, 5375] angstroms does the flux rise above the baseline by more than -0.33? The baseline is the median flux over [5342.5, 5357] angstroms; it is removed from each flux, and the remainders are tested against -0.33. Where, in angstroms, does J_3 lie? 5354.24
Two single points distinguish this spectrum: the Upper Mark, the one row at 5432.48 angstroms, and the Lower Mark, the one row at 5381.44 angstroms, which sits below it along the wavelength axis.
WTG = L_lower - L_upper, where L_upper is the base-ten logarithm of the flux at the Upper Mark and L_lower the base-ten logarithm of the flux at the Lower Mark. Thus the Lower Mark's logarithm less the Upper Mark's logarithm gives 0.019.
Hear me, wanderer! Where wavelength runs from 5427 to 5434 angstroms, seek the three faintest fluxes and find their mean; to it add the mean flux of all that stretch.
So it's 34.7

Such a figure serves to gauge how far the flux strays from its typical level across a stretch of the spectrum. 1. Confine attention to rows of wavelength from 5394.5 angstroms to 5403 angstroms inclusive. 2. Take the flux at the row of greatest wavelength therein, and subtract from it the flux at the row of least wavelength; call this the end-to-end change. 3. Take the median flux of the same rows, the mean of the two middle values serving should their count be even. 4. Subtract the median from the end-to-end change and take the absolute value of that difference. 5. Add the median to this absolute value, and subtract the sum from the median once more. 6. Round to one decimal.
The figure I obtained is -18.2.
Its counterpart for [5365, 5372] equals -18.3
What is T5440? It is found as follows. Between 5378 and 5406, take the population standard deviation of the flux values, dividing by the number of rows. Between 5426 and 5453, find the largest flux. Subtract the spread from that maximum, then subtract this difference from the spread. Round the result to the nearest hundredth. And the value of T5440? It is -17.49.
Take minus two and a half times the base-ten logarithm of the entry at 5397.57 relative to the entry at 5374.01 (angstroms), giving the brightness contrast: 0.09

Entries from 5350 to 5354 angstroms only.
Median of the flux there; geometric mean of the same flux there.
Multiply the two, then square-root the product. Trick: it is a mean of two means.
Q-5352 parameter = 18.3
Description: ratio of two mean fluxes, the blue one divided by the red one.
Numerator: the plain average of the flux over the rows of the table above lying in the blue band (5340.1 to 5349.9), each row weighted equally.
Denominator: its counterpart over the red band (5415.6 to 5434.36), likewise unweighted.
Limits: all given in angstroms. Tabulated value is 1.03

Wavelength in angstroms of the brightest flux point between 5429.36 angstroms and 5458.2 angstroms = 5451.28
